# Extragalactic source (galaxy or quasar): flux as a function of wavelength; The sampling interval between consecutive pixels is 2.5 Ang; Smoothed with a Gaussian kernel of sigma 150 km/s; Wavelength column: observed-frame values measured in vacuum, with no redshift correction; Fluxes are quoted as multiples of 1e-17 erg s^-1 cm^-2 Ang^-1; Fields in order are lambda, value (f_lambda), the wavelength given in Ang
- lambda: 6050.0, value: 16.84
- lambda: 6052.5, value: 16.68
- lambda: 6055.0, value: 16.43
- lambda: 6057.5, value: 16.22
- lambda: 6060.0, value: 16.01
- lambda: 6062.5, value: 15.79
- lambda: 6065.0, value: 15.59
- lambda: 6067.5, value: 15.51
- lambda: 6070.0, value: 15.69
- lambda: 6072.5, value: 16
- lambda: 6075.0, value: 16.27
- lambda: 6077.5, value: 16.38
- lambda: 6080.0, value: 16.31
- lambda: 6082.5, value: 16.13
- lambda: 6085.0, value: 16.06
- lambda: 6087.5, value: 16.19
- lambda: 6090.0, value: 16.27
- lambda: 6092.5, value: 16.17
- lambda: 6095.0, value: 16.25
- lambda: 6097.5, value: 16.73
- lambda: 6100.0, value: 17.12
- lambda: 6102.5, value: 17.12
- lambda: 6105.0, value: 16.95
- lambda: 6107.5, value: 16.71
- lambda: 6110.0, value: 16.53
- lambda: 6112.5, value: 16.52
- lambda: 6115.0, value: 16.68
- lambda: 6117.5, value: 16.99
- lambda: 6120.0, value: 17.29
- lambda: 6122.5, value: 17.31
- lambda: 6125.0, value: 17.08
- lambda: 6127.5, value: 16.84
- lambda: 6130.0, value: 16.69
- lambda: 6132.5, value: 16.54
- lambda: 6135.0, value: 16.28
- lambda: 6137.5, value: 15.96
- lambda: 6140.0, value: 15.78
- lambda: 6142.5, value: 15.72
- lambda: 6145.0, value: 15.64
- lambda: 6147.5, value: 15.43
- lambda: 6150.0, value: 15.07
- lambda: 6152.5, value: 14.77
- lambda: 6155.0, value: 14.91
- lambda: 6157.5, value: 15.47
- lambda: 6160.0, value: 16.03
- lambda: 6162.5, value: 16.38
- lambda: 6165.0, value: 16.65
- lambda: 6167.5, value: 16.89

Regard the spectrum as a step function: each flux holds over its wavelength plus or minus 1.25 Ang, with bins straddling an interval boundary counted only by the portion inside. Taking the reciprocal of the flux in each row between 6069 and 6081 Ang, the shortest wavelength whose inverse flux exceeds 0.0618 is 6070.0 Ang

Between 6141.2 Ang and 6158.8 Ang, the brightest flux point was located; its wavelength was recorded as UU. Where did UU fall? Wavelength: 6142.5 Ang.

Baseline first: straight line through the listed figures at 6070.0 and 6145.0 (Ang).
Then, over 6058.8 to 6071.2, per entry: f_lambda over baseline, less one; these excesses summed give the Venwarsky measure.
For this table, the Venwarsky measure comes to 0.01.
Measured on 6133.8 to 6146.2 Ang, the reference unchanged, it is 0.07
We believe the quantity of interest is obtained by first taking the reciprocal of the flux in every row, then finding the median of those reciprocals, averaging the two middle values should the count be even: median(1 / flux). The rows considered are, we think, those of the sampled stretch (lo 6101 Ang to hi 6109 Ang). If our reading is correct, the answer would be 0.0590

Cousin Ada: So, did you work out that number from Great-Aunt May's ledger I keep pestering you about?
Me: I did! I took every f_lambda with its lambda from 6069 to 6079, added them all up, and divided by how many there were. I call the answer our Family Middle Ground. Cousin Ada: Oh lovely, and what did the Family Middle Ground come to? 16.1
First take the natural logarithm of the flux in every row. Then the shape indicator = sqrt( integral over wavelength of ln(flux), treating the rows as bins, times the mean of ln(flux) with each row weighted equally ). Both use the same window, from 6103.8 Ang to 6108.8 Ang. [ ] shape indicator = 6.3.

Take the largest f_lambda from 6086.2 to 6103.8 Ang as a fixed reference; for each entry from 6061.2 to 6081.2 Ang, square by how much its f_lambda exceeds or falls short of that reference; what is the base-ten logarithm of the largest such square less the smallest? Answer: 0.3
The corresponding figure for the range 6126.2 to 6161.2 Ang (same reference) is 0.7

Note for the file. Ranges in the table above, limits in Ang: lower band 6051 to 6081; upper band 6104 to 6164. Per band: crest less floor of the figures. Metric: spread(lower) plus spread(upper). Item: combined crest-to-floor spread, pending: 3.71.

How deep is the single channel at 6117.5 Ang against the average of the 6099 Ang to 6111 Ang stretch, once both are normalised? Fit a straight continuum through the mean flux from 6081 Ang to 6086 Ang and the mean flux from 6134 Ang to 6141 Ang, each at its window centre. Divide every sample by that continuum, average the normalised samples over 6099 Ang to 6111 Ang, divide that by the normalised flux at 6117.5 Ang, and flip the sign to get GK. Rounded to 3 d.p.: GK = -0.993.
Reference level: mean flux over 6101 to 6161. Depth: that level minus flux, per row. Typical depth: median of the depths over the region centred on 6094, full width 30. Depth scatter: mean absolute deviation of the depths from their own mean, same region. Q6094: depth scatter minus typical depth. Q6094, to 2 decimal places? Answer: 0.38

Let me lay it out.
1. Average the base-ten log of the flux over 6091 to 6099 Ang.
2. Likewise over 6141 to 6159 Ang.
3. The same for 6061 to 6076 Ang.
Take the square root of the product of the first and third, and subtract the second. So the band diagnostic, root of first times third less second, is 0.022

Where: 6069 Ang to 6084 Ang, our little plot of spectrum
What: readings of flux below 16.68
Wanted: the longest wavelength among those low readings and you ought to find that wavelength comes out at 6082.5 Ang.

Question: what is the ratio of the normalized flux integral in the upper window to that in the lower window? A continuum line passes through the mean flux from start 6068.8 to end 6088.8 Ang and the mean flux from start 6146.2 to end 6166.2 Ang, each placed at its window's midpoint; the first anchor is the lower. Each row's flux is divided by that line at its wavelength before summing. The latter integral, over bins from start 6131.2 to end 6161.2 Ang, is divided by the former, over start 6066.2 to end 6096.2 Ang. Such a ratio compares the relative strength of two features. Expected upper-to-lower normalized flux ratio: 1.00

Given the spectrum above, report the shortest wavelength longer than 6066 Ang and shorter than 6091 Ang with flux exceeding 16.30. 6077.5 Ang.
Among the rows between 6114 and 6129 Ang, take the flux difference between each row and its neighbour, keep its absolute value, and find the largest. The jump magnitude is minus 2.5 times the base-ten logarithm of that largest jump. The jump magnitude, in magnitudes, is 1.27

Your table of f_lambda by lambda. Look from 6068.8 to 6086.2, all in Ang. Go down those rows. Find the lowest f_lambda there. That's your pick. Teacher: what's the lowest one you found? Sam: 15.69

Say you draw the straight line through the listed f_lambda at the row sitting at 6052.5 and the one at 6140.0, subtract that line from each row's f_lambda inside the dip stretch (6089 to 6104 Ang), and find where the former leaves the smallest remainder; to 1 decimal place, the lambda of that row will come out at 6092.5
